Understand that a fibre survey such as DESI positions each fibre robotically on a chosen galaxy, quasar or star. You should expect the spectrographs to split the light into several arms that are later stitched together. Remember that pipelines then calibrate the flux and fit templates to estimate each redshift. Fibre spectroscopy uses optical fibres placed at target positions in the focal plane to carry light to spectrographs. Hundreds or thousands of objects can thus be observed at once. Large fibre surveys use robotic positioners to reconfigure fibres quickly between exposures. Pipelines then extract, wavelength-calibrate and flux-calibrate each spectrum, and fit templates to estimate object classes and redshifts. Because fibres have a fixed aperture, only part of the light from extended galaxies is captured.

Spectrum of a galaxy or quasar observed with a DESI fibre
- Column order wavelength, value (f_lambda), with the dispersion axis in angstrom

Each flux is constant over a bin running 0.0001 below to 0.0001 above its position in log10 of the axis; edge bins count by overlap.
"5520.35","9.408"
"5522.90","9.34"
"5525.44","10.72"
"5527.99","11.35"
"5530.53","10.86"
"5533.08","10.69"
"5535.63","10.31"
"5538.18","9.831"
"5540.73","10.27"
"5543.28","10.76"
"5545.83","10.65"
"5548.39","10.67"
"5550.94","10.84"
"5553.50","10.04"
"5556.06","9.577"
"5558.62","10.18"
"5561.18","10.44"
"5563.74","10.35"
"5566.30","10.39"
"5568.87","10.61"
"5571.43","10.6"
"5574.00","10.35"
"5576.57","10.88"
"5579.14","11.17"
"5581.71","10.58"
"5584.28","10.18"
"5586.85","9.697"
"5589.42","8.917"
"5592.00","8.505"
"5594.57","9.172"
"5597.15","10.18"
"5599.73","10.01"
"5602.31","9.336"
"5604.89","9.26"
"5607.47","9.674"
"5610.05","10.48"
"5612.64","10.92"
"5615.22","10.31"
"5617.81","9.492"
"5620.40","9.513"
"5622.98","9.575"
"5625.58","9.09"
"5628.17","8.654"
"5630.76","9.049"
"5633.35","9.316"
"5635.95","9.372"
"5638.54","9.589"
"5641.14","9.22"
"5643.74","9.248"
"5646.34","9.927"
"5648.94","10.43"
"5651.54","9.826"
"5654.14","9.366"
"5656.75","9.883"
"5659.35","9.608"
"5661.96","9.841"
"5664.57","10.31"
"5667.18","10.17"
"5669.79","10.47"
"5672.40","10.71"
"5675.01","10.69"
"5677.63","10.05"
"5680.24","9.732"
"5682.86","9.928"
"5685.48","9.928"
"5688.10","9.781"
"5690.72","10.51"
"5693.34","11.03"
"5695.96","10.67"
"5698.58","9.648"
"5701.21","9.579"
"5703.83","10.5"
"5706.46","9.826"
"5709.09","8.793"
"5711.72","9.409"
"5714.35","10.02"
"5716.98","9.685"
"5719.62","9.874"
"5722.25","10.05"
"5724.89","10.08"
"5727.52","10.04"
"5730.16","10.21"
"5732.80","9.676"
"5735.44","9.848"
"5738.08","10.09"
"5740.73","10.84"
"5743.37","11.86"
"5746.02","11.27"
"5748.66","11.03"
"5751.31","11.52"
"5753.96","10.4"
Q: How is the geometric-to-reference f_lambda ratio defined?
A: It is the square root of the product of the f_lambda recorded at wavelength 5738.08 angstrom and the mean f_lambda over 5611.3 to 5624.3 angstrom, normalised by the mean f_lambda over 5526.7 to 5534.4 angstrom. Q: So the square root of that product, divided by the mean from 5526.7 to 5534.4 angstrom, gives 0.91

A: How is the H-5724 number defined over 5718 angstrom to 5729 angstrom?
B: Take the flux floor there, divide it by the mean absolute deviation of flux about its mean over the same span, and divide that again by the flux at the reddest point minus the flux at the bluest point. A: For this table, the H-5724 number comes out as 868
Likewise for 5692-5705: -34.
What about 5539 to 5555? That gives -171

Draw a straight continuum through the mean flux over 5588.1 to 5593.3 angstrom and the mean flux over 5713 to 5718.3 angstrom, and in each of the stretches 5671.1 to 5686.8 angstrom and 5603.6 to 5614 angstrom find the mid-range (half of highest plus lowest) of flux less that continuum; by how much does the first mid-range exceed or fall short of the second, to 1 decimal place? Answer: -0.5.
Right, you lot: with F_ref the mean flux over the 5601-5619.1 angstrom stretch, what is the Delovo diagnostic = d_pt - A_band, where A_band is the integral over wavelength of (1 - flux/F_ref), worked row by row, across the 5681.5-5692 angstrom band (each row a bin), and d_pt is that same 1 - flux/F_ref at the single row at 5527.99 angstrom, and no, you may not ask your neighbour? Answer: 0.0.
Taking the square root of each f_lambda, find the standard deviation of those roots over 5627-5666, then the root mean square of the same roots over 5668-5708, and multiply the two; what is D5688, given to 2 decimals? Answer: 0.24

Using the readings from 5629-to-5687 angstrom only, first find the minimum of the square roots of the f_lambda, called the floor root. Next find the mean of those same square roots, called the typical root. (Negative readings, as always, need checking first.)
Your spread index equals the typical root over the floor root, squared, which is 1.09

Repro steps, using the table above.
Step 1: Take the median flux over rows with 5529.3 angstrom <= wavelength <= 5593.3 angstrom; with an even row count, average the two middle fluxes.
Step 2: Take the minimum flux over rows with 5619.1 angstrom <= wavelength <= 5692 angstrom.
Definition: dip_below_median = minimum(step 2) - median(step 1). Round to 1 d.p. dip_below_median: -1.7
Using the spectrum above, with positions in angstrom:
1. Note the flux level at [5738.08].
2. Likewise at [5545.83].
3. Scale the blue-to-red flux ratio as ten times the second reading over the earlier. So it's 10.6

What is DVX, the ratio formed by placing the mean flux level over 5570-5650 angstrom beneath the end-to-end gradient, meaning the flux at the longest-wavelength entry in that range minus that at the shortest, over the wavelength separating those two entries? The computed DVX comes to -0.0002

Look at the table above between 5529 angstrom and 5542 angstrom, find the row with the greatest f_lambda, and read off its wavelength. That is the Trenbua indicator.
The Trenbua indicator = 5530.53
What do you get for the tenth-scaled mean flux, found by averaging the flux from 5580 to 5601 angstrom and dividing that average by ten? 0.97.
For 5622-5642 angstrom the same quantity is 0.92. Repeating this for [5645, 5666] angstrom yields 0.99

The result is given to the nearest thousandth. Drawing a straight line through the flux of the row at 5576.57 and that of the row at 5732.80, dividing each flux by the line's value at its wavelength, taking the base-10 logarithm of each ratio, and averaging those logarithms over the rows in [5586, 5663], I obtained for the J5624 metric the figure -0.041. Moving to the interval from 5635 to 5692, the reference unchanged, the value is -0.012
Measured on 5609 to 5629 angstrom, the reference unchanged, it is -0.035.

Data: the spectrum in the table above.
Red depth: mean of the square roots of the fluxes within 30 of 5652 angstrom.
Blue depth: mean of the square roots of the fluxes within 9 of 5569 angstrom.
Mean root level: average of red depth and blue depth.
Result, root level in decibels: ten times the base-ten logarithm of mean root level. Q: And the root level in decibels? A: 5.027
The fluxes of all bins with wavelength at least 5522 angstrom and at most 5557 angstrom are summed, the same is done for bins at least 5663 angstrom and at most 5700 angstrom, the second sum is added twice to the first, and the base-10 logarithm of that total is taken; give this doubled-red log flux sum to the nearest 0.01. 2.64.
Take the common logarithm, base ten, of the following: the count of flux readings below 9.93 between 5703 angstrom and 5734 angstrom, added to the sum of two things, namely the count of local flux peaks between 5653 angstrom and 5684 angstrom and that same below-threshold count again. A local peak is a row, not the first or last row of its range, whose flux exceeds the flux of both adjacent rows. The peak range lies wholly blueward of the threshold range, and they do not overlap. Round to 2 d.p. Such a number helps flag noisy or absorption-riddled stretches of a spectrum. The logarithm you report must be 1.18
